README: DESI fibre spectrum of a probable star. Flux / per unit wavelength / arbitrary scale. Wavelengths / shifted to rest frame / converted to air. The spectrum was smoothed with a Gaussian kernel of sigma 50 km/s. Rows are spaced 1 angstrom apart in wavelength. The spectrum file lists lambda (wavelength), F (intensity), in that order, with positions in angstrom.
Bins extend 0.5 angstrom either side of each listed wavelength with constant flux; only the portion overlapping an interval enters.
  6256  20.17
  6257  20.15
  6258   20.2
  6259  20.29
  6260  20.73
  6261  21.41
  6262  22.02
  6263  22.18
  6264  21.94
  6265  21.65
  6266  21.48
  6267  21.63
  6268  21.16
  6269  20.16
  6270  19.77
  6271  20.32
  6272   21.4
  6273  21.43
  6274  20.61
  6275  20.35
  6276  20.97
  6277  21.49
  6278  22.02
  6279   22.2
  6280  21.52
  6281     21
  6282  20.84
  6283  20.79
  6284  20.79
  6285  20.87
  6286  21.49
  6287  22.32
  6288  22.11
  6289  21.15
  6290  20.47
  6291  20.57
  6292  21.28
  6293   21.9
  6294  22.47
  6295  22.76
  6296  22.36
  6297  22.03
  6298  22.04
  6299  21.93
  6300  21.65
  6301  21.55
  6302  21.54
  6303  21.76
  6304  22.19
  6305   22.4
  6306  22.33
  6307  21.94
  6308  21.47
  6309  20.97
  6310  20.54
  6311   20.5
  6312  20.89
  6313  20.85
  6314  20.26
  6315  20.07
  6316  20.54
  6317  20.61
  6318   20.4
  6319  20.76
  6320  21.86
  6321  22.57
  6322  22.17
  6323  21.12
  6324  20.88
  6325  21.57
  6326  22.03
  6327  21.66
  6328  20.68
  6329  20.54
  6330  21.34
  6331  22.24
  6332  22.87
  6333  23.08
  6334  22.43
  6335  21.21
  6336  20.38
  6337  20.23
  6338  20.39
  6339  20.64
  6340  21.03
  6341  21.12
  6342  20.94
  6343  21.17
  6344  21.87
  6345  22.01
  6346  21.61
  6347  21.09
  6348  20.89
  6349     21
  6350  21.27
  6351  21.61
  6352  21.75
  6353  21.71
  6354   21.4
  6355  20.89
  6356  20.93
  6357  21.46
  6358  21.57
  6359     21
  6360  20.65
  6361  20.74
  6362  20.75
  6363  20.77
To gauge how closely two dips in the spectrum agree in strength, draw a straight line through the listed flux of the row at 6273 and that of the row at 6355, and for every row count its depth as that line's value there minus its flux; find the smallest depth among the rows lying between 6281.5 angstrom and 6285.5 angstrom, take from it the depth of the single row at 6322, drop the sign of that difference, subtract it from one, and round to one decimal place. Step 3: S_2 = -0.5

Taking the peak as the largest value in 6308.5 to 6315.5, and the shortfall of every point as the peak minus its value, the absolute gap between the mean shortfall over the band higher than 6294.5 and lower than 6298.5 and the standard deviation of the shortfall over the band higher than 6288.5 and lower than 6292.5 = 1.7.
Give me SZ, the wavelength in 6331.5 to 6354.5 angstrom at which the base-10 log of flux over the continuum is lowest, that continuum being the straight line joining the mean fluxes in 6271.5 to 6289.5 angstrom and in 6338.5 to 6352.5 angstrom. 6337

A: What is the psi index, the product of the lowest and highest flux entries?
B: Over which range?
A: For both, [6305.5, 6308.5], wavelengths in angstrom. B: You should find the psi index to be 479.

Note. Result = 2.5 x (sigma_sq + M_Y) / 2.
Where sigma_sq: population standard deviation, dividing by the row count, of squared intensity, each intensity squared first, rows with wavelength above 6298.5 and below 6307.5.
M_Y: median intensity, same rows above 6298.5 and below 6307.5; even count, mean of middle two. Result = 44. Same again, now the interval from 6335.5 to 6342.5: 43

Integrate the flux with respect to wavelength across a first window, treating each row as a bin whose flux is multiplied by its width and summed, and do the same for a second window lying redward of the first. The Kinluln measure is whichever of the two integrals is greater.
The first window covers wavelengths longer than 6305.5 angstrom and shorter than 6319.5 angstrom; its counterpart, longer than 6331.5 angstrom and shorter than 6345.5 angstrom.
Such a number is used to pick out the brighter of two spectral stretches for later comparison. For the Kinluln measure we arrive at 299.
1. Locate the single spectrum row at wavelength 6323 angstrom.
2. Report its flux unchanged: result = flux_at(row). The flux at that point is 21.12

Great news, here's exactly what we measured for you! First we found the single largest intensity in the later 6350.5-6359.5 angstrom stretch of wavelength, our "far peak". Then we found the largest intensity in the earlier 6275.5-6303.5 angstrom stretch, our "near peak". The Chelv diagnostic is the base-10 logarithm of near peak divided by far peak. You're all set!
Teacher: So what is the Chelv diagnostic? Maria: 0.020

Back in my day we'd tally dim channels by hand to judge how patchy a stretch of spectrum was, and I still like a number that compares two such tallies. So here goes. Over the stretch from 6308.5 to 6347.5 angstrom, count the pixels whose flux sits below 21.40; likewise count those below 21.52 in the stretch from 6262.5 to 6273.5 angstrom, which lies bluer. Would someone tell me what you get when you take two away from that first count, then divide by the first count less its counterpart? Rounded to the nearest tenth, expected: 1.3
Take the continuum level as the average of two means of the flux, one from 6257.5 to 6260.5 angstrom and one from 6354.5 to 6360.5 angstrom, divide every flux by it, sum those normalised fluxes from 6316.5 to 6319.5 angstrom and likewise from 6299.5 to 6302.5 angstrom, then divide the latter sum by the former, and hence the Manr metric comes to 1.05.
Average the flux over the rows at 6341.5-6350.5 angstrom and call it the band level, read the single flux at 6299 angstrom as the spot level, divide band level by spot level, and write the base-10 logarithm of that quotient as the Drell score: -0.012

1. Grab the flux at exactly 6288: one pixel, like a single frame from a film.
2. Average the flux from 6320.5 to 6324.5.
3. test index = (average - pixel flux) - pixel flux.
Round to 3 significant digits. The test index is -22.5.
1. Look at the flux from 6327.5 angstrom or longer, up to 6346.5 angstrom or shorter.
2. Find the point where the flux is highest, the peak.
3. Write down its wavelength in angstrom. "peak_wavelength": 6333 angstrom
